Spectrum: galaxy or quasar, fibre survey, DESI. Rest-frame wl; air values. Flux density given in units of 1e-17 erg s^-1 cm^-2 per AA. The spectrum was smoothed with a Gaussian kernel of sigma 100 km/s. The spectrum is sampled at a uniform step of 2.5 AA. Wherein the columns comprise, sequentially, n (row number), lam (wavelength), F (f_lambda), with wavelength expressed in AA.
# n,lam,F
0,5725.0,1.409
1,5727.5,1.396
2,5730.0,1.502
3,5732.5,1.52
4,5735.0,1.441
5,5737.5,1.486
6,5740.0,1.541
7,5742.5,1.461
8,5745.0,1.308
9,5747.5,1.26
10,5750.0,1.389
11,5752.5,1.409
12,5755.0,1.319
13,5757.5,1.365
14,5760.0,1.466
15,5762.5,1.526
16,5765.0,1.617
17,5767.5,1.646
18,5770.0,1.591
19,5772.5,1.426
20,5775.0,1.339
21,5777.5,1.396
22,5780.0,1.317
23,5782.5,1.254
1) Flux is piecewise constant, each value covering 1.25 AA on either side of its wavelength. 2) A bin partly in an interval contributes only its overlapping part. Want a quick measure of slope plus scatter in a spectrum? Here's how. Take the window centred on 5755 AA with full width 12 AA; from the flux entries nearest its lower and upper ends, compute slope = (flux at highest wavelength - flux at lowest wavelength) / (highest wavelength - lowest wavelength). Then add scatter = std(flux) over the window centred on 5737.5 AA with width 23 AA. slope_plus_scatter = 0.10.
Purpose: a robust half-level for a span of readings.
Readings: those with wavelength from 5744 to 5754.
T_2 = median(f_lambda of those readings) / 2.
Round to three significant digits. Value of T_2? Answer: 0.674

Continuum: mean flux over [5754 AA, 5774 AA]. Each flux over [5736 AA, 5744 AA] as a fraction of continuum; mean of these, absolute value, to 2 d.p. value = 1.00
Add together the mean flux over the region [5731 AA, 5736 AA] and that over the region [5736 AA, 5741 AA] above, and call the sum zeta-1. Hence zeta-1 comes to 2.99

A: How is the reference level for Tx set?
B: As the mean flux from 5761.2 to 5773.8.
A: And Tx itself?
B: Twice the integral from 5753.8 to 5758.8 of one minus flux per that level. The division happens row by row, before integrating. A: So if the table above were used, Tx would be 1.4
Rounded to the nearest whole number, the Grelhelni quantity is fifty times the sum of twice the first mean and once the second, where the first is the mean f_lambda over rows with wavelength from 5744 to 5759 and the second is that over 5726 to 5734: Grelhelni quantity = 208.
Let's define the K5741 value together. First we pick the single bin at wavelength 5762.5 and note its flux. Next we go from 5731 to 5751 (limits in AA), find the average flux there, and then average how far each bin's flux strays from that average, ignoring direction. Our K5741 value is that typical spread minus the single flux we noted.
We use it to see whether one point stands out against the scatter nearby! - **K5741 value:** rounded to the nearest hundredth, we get -1.45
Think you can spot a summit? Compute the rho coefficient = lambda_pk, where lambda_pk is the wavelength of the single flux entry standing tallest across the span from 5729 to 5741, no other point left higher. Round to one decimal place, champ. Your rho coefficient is 5740.0 AA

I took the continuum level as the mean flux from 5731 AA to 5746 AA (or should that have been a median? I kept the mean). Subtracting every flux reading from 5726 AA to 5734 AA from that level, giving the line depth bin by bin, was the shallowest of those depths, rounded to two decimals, -0.06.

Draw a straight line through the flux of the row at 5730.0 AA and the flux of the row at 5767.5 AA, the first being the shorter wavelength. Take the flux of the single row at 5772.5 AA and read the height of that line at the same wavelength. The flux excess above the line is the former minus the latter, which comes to -0.24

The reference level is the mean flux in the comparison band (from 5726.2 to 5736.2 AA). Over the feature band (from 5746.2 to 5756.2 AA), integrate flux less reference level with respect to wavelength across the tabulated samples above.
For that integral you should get -1.2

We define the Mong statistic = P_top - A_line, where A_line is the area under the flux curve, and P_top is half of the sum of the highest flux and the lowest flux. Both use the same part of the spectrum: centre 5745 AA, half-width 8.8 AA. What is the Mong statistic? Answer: -23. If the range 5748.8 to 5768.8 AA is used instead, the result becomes -28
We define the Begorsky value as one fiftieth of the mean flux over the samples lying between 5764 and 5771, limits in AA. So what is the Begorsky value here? 0.0324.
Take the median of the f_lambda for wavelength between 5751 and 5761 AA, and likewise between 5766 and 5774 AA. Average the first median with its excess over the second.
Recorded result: 0.59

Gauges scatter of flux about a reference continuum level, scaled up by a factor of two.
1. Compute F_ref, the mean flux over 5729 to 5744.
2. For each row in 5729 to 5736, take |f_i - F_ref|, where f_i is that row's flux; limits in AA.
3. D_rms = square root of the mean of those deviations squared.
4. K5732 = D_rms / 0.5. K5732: 0.068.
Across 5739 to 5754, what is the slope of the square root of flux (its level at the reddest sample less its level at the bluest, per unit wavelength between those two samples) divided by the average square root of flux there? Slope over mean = -0.004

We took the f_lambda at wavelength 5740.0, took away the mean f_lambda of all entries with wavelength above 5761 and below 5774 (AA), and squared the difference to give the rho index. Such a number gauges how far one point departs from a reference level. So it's 0.000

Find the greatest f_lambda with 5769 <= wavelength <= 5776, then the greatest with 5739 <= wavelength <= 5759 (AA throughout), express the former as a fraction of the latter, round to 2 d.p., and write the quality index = 1.03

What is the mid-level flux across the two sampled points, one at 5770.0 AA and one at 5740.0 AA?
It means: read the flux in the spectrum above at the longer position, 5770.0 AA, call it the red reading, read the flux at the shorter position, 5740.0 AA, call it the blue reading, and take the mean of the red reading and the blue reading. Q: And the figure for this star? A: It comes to 1.57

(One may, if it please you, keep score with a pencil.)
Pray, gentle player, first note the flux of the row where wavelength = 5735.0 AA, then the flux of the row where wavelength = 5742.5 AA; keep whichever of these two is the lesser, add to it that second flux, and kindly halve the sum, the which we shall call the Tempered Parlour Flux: 1.45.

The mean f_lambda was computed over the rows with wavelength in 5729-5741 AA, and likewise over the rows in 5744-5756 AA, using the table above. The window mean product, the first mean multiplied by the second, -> 2.00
